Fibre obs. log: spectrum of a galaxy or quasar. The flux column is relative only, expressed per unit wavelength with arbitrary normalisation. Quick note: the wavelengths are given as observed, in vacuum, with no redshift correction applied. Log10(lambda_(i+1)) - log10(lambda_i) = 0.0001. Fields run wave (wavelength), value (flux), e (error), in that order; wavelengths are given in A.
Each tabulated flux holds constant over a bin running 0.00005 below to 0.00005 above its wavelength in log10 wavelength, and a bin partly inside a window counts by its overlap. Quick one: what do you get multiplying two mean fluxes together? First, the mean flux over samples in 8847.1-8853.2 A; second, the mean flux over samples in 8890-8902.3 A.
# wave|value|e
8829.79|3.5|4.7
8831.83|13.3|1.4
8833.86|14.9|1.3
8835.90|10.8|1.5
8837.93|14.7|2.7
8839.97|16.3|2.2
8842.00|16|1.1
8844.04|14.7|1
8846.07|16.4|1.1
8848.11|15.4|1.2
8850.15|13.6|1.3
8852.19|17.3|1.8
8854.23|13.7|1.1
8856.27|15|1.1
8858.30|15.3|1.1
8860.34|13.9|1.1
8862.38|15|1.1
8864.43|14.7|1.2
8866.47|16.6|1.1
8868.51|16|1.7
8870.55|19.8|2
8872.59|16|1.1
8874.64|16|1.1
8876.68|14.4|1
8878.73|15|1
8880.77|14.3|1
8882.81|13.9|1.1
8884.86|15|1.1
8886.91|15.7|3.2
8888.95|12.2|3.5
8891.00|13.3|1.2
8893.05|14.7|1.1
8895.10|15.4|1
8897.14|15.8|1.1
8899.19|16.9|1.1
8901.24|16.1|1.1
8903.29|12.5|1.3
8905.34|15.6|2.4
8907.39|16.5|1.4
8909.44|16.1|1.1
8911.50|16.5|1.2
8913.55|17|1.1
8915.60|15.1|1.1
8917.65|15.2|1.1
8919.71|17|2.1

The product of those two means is 237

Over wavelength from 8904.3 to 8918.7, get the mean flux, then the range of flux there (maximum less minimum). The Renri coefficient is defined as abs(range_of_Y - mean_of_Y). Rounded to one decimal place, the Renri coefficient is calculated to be 14.1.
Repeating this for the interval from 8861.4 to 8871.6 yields 11.3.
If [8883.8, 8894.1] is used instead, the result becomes 10.7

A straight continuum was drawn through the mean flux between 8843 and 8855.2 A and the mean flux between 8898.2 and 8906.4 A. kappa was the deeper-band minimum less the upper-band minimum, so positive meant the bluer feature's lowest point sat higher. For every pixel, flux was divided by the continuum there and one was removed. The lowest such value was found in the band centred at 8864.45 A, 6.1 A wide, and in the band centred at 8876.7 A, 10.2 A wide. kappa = 0.028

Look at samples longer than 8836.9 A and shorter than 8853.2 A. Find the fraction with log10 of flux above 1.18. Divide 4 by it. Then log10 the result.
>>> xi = 0.81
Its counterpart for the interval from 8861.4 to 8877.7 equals 0.81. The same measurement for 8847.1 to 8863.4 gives 1.03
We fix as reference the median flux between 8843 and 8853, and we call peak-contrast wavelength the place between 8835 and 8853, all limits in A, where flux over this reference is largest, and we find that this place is 8852.19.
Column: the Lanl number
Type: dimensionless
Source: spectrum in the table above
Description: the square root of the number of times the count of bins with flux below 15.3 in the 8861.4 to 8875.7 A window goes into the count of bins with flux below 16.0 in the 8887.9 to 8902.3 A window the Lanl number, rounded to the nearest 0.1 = 1.6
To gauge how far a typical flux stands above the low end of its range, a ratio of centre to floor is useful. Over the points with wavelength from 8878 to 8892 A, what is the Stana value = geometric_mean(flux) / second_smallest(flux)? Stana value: 1.06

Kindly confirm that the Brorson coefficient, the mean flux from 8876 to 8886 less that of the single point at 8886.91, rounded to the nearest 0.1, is -1.2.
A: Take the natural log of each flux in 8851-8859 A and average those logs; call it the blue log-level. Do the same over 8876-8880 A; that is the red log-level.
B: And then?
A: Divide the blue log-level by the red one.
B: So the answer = 1.01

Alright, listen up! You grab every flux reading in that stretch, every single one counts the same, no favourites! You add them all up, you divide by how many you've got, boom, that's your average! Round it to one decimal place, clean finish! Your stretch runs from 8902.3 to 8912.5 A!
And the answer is 15.4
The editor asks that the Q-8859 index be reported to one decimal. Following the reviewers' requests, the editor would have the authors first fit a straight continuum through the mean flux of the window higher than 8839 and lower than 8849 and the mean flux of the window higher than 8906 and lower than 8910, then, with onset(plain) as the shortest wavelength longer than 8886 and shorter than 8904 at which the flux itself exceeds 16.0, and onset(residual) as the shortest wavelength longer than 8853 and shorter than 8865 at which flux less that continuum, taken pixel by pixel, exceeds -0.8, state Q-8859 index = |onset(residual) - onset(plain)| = 40.9 A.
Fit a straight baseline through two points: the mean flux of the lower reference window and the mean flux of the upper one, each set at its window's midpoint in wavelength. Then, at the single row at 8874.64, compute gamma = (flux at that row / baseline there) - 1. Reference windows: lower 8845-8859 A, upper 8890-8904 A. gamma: 0.06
